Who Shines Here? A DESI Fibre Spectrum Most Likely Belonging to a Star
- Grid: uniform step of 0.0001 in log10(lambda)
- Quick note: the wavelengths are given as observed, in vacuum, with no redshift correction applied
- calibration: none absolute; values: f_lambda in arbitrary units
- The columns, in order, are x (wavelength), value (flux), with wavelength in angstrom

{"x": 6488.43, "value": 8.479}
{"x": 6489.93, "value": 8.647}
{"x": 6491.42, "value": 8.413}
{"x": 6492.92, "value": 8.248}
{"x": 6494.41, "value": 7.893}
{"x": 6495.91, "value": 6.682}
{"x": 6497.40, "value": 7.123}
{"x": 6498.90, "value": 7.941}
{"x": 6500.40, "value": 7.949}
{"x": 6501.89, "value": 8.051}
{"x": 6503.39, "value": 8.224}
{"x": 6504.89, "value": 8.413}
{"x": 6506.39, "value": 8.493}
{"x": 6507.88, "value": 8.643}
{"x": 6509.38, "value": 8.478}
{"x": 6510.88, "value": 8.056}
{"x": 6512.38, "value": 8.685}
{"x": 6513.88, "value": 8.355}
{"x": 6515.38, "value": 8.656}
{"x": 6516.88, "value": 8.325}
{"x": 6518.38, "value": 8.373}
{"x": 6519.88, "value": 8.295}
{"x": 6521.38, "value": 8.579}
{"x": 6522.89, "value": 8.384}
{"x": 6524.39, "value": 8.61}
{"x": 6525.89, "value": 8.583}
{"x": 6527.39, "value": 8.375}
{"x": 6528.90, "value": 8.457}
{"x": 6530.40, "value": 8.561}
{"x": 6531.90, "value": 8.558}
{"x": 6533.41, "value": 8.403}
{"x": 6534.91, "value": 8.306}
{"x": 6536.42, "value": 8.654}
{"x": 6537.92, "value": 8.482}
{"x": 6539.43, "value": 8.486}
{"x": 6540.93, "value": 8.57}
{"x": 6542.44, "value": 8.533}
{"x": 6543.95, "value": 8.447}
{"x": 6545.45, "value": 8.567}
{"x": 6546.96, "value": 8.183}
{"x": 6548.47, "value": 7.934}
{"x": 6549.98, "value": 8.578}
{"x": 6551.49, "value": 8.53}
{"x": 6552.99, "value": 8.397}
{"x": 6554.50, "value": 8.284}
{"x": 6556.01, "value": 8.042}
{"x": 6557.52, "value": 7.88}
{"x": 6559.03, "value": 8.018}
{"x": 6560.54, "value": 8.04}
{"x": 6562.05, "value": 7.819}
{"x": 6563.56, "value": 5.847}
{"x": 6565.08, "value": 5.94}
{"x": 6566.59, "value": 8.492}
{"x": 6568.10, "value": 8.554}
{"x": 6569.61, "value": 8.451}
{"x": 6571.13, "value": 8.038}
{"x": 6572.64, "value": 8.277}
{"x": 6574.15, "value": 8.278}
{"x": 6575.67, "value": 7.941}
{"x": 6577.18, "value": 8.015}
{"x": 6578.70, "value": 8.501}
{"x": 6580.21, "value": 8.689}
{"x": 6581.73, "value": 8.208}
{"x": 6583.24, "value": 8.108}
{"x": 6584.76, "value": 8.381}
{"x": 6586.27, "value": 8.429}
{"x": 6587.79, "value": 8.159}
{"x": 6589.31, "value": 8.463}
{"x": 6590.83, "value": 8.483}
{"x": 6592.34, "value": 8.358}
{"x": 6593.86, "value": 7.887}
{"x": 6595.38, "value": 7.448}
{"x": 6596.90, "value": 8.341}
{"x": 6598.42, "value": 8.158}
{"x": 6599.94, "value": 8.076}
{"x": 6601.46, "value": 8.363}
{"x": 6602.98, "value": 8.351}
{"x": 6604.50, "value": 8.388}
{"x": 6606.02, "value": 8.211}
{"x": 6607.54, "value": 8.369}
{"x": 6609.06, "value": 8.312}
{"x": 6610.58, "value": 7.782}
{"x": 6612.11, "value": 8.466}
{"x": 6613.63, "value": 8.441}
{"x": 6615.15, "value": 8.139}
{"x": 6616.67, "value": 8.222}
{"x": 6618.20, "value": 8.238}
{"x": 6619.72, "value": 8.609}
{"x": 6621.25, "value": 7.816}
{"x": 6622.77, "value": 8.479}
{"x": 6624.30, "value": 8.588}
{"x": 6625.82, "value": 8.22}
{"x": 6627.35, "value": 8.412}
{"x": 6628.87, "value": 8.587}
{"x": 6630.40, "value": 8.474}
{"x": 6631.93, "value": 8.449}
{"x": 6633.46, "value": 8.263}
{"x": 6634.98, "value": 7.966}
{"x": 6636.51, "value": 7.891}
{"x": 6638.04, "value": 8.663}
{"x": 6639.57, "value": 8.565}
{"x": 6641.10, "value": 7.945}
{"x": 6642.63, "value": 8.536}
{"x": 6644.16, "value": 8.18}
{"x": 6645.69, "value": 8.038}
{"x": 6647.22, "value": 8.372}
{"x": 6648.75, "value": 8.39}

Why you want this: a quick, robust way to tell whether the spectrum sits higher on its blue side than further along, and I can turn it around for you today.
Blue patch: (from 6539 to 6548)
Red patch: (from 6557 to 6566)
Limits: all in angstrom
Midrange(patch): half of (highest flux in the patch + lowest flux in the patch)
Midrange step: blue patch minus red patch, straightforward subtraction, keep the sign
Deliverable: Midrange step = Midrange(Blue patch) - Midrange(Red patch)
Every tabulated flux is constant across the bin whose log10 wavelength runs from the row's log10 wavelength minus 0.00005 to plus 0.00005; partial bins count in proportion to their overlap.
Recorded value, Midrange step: 1.4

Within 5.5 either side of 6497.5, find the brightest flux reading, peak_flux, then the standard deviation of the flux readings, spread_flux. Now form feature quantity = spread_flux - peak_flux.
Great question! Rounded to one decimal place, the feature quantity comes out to -7.7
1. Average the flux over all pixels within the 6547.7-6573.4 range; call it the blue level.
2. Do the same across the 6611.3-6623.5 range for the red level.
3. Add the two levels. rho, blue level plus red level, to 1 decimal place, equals 16.2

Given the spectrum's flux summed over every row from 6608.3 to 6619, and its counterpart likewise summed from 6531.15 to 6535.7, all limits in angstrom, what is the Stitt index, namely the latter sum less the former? -32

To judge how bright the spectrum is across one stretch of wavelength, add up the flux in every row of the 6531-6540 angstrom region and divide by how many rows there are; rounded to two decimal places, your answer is 8.48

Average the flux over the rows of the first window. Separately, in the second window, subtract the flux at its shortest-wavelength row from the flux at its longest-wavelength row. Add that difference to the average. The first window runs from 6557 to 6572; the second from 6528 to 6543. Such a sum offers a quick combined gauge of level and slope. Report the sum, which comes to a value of 7.78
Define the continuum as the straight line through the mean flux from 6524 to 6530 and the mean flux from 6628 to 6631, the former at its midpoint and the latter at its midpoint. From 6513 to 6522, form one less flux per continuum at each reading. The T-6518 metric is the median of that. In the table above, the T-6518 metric 0.016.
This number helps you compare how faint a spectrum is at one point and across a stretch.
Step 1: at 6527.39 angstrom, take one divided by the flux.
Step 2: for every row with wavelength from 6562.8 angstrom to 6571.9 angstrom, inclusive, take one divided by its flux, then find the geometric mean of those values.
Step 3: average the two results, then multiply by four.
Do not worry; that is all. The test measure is 0.507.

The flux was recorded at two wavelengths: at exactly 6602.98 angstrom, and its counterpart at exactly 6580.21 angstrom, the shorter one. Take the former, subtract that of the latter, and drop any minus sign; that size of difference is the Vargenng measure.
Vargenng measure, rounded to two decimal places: 0.34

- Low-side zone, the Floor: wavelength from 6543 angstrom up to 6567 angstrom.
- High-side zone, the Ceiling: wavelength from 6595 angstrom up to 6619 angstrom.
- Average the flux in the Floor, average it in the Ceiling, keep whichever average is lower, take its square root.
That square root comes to 2.82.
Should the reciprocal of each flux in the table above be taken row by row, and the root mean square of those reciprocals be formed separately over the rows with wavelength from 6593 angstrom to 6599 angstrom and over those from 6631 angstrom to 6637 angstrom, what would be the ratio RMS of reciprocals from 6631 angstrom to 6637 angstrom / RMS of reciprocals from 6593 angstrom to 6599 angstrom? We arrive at 0.98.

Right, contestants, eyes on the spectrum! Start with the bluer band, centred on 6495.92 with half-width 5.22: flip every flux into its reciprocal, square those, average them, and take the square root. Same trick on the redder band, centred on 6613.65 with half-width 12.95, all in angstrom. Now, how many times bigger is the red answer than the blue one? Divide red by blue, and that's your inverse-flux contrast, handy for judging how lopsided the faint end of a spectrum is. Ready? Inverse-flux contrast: 0.93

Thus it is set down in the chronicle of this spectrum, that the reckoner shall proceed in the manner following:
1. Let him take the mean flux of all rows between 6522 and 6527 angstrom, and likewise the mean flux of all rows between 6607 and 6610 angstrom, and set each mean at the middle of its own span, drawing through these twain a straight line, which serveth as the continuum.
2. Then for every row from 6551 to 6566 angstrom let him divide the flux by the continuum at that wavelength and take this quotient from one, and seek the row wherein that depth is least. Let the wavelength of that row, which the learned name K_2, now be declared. 6551.49 angstrom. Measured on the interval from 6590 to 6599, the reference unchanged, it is 6590.83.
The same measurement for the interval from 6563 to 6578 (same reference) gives 6568.10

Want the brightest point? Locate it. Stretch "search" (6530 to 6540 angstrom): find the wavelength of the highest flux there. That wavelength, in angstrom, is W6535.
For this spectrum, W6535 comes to 6536.42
